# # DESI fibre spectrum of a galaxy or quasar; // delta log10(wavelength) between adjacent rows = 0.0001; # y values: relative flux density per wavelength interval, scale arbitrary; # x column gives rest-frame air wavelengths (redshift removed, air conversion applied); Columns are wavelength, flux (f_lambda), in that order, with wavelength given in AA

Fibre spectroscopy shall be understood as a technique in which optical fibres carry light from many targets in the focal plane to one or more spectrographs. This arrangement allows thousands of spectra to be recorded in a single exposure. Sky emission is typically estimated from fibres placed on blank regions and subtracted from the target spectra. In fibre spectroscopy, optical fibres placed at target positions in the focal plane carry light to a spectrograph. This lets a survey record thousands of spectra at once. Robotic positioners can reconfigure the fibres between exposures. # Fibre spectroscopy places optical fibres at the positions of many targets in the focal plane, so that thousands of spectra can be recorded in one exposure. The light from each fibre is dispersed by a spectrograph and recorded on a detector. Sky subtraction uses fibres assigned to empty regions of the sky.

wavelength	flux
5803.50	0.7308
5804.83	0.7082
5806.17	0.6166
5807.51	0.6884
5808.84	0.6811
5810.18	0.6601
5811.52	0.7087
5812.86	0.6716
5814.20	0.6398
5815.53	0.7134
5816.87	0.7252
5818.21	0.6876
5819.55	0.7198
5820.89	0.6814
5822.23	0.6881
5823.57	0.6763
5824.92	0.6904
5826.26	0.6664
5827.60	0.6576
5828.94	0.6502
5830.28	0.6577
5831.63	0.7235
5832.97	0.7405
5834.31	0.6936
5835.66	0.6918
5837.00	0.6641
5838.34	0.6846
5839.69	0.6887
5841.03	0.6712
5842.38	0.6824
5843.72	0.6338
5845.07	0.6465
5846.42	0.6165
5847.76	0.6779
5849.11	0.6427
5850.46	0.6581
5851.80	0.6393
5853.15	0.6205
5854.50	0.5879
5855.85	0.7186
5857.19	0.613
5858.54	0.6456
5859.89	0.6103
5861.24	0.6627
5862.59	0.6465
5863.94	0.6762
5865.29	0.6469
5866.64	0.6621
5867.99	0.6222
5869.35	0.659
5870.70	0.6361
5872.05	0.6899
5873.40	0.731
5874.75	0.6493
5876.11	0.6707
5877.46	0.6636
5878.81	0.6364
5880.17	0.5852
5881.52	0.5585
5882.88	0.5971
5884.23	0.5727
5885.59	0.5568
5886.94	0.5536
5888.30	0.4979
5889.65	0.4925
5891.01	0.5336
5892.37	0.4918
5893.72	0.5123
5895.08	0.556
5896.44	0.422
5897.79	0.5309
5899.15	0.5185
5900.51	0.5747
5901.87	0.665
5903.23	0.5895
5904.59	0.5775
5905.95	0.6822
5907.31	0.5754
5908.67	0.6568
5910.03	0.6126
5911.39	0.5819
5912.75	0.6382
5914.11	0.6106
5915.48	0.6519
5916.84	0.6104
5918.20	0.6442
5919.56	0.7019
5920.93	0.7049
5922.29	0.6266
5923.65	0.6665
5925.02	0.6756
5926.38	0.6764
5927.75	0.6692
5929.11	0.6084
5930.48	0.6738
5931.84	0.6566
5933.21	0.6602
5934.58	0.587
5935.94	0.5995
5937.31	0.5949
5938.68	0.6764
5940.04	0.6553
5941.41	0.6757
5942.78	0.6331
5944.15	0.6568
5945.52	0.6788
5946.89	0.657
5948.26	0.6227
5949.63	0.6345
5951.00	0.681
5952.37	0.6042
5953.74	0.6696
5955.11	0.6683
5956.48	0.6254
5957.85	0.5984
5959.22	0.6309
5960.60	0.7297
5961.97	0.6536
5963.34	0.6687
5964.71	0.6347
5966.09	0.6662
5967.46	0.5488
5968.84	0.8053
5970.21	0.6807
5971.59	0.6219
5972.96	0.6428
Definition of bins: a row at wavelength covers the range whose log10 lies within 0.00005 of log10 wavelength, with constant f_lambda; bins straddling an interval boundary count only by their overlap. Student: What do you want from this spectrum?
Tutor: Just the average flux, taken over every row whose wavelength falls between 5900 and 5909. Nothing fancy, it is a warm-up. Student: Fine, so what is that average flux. 0.62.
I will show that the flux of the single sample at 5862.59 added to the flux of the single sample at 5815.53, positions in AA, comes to 1.36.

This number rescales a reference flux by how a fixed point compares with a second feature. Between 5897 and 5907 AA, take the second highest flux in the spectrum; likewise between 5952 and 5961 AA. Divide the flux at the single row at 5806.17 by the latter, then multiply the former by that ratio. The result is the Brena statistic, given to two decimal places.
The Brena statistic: 0.61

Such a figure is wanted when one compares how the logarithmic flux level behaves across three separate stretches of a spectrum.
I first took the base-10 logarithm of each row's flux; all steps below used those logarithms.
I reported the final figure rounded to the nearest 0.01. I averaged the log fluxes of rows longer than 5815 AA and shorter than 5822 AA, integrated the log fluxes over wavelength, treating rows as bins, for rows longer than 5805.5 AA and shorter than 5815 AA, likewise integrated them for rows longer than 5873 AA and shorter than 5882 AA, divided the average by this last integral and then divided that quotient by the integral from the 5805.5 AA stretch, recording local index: -0.05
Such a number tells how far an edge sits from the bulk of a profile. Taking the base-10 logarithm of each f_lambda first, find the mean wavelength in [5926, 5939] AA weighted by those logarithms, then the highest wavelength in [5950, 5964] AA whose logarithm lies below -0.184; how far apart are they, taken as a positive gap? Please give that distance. 29.2 AA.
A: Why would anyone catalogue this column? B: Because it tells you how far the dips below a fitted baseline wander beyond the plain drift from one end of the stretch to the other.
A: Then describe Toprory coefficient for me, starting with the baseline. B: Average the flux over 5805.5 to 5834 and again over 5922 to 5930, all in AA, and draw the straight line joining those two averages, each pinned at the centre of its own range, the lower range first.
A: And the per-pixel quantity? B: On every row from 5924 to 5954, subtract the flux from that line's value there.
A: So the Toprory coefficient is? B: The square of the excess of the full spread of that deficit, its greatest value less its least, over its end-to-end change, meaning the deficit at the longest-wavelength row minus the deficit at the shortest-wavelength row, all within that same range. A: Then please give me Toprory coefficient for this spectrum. 0.010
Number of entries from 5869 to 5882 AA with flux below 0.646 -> 4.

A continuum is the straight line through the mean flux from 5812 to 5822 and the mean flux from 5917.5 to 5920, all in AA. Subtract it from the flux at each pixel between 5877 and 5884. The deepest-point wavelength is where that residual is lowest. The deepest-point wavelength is 5881.52 AA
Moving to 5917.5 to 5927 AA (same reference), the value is 5922.29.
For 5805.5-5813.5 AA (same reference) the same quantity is 5806.17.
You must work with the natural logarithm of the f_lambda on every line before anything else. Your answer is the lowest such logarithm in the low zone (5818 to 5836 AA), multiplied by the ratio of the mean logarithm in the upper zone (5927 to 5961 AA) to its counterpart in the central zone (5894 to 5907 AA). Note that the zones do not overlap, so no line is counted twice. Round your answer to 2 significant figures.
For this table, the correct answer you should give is -0.33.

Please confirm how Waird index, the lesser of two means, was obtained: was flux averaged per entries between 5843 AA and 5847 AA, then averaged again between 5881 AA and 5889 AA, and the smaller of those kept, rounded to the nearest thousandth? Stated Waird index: 0.556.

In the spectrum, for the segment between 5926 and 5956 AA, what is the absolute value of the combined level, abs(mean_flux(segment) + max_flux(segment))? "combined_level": 1.33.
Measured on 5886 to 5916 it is 1.25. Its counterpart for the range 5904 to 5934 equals 1.35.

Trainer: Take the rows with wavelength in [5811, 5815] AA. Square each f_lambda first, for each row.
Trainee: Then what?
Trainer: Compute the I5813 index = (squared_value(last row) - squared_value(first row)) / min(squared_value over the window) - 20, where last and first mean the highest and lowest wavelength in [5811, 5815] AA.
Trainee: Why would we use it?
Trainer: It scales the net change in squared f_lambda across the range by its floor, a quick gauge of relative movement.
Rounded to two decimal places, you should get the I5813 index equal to -20.23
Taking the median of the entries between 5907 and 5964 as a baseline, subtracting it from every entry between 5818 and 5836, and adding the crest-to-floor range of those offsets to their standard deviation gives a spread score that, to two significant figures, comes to 0.12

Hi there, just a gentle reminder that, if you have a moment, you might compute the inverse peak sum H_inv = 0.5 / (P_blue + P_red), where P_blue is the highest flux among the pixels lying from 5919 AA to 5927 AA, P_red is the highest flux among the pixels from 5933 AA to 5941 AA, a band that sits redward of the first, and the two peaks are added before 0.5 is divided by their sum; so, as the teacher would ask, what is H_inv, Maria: 0.362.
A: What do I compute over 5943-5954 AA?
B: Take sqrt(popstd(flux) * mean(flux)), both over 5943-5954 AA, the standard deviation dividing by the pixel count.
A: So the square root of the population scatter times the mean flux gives 0.130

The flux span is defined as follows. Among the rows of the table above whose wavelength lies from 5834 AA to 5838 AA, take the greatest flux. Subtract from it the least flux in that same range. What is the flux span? 0.03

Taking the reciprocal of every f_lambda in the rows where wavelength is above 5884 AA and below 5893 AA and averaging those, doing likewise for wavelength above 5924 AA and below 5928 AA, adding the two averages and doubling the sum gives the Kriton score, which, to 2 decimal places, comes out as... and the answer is 6.77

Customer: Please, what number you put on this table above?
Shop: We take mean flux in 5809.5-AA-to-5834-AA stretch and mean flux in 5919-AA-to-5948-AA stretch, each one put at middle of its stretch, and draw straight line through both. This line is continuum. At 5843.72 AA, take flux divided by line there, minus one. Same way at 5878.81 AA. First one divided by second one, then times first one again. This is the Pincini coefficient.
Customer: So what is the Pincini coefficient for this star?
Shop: -0.09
